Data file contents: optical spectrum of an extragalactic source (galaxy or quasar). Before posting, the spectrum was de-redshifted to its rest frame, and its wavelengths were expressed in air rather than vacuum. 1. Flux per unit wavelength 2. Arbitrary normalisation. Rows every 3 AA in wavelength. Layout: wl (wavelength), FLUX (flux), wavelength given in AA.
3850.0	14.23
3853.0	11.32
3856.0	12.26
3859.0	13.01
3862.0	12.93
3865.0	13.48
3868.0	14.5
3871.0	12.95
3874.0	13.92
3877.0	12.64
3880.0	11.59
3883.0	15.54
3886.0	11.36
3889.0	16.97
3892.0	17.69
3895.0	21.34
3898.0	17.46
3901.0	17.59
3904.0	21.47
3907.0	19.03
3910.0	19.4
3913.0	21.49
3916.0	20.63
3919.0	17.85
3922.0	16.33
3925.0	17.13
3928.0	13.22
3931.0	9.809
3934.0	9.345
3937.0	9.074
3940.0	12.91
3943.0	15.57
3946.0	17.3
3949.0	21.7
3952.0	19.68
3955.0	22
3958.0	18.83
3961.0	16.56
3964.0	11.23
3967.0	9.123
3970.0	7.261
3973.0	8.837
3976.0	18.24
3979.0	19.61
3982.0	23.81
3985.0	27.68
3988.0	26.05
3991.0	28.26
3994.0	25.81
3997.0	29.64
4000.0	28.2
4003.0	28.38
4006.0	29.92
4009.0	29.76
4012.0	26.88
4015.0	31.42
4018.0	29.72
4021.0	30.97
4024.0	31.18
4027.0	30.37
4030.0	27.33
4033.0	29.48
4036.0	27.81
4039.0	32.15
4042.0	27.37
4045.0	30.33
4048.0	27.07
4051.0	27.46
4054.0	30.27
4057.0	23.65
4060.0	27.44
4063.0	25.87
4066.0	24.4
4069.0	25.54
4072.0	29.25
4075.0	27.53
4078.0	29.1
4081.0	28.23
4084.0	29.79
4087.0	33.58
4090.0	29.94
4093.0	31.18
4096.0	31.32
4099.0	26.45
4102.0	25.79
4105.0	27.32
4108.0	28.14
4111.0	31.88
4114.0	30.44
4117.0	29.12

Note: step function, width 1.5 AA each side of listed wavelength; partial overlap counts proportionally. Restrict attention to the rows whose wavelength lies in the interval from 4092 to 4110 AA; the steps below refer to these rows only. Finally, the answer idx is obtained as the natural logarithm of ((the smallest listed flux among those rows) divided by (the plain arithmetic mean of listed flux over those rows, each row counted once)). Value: -0.10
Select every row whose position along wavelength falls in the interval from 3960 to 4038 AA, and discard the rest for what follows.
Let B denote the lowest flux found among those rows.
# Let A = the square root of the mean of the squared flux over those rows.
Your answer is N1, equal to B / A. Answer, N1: 0.3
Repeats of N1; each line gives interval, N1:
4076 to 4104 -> 0.9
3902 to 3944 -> 0.5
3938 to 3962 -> 0.7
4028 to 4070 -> 0.9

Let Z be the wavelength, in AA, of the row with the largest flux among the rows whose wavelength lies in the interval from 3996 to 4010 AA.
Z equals 4006.0 AA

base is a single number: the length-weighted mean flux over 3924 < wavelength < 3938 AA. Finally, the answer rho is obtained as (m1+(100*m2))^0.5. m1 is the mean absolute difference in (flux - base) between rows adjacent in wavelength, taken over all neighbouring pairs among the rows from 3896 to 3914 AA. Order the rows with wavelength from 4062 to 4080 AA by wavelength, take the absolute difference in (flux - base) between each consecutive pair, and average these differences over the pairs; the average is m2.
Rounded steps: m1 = 1.78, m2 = 1.92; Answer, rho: 13.9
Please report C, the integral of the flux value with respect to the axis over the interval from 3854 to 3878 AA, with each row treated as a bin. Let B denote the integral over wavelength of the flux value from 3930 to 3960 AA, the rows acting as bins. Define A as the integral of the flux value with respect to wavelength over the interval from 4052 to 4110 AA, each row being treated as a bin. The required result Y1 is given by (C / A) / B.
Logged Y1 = 0.0004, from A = 1634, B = 472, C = 316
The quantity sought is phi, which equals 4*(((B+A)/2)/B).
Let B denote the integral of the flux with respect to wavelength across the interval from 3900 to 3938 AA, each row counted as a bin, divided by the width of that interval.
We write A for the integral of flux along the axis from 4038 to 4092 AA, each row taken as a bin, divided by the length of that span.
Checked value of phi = 5.4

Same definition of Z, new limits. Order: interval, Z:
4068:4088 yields 4087.0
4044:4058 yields 4045.0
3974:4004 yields 3997.0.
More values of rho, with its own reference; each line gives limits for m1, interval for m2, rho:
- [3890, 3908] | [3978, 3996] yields 17.0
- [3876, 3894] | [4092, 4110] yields 12.8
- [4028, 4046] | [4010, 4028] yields 13.2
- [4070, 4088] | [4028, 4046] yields 17.9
